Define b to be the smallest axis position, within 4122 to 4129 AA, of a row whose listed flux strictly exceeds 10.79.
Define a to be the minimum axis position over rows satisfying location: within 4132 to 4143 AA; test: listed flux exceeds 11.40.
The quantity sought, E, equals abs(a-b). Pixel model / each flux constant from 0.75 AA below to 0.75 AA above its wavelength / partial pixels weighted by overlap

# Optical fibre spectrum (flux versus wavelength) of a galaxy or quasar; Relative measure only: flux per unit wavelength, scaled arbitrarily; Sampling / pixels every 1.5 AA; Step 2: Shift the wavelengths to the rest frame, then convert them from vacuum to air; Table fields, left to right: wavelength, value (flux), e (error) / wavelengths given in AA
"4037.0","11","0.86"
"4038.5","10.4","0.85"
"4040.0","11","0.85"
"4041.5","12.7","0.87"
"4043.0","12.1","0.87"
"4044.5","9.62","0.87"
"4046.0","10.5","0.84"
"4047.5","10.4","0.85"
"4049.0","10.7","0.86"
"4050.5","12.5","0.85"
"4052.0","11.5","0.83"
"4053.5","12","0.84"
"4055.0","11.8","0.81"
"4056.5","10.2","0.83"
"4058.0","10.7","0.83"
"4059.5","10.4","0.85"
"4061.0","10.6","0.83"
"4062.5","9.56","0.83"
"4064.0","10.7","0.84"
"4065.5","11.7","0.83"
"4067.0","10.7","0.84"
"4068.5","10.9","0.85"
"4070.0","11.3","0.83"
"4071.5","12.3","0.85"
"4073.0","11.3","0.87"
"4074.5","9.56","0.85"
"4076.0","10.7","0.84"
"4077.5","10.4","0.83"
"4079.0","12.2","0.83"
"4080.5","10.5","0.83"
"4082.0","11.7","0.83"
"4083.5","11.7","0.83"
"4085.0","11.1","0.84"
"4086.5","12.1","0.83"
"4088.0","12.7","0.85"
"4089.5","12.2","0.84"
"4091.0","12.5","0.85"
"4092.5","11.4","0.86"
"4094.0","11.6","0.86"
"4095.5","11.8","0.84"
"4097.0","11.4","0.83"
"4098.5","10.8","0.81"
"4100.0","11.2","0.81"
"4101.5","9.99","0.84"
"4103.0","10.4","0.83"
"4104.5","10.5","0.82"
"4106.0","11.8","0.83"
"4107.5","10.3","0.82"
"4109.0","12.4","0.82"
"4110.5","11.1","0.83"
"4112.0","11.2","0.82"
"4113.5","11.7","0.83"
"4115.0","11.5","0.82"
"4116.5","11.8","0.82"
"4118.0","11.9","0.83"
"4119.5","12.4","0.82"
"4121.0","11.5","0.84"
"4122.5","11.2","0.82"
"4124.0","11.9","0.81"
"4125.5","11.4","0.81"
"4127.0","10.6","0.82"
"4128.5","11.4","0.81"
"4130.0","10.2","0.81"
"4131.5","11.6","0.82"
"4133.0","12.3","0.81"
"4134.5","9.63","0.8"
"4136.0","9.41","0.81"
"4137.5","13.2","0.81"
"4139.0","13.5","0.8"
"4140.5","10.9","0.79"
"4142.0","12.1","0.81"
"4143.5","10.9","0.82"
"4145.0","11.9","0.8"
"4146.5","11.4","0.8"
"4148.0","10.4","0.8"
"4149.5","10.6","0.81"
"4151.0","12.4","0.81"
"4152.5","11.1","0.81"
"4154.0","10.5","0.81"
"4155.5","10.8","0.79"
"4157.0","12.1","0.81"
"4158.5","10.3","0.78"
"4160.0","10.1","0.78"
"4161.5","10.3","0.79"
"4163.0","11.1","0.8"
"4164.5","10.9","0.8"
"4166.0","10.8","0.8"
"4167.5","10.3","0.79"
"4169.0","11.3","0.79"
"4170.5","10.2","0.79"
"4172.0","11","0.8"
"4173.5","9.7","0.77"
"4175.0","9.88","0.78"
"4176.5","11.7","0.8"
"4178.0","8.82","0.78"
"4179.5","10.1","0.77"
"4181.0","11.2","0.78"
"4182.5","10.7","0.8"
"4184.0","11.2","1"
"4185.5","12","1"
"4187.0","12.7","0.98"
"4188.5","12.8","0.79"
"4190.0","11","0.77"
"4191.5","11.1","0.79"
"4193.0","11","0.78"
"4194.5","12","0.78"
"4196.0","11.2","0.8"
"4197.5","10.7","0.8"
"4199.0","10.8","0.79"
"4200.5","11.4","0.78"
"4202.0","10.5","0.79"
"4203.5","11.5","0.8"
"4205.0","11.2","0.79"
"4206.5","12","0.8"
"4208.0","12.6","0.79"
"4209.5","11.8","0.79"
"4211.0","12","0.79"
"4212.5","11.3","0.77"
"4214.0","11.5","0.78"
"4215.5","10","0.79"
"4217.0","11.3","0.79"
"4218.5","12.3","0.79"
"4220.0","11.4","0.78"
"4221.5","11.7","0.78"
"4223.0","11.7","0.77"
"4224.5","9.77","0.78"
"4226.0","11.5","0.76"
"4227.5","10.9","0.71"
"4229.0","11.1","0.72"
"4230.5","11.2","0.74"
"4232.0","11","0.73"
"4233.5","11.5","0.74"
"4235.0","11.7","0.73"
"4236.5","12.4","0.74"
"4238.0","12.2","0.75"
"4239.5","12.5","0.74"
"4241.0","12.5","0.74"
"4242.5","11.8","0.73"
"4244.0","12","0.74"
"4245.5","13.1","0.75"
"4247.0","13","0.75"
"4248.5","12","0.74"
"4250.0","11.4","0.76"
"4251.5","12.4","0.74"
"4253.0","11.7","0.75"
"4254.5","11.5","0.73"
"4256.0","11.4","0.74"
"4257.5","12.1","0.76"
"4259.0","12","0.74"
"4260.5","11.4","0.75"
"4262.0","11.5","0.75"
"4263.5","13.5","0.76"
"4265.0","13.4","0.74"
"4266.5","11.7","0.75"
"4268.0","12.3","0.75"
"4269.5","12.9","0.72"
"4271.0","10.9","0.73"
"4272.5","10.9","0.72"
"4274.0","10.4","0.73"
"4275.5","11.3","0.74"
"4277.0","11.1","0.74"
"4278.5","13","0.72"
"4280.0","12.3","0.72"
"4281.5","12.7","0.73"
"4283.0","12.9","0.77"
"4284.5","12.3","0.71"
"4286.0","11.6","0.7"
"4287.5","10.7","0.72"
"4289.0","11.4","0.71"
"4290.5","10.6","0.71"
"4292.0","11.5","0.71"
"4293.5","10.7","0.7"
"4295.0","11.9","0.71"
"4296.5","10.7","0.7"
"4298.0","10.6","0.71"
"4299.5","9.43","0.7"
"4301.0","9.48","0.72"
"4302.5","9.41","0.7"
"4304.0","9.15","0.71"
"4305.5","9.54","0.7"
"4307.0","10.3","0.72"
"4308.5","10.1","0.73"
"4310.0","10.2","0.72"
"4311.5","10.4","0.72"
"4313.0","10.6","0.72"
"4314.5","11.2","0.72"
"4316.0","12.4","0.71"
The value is 10.5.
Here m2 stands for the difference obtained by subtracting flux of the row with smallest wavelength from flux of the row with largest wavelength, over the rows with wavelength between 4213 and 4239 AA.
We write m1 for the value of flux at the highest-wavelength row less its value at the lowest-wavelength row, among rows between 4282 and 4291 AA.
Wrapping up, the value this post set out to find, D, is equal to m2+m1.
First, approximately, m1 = -2.3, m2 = 0.70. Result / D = -1.6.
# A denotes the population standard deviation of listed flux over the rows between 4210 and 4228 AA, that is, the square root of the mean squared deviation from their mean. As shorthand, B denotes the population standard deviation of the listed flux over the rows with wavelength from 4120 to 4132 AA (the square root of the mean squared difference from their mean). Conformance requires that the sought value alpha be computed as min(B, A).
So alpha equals 0.52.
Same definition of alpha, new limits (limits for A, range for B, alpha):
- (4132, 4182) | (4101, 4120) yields 0.77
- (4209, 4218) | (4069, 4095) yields 0.64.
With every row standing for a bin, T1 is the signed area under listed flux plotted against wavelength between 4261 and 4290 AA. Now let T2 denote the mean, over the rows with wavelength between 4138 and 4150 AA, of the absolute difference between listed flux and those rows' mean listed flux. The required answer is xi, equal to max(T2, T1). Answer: 346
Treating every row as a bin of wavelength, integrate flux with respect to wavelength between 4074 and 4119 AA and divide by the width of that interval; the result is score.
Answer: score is 11.4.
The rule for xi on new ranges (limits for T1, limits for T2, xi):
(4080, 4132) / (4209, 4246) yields 594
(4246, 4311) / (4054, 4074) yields 740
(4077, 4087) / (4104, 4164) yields 114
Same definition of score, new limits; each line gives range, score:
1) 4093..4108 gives 11.0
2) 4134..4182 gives 10.9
